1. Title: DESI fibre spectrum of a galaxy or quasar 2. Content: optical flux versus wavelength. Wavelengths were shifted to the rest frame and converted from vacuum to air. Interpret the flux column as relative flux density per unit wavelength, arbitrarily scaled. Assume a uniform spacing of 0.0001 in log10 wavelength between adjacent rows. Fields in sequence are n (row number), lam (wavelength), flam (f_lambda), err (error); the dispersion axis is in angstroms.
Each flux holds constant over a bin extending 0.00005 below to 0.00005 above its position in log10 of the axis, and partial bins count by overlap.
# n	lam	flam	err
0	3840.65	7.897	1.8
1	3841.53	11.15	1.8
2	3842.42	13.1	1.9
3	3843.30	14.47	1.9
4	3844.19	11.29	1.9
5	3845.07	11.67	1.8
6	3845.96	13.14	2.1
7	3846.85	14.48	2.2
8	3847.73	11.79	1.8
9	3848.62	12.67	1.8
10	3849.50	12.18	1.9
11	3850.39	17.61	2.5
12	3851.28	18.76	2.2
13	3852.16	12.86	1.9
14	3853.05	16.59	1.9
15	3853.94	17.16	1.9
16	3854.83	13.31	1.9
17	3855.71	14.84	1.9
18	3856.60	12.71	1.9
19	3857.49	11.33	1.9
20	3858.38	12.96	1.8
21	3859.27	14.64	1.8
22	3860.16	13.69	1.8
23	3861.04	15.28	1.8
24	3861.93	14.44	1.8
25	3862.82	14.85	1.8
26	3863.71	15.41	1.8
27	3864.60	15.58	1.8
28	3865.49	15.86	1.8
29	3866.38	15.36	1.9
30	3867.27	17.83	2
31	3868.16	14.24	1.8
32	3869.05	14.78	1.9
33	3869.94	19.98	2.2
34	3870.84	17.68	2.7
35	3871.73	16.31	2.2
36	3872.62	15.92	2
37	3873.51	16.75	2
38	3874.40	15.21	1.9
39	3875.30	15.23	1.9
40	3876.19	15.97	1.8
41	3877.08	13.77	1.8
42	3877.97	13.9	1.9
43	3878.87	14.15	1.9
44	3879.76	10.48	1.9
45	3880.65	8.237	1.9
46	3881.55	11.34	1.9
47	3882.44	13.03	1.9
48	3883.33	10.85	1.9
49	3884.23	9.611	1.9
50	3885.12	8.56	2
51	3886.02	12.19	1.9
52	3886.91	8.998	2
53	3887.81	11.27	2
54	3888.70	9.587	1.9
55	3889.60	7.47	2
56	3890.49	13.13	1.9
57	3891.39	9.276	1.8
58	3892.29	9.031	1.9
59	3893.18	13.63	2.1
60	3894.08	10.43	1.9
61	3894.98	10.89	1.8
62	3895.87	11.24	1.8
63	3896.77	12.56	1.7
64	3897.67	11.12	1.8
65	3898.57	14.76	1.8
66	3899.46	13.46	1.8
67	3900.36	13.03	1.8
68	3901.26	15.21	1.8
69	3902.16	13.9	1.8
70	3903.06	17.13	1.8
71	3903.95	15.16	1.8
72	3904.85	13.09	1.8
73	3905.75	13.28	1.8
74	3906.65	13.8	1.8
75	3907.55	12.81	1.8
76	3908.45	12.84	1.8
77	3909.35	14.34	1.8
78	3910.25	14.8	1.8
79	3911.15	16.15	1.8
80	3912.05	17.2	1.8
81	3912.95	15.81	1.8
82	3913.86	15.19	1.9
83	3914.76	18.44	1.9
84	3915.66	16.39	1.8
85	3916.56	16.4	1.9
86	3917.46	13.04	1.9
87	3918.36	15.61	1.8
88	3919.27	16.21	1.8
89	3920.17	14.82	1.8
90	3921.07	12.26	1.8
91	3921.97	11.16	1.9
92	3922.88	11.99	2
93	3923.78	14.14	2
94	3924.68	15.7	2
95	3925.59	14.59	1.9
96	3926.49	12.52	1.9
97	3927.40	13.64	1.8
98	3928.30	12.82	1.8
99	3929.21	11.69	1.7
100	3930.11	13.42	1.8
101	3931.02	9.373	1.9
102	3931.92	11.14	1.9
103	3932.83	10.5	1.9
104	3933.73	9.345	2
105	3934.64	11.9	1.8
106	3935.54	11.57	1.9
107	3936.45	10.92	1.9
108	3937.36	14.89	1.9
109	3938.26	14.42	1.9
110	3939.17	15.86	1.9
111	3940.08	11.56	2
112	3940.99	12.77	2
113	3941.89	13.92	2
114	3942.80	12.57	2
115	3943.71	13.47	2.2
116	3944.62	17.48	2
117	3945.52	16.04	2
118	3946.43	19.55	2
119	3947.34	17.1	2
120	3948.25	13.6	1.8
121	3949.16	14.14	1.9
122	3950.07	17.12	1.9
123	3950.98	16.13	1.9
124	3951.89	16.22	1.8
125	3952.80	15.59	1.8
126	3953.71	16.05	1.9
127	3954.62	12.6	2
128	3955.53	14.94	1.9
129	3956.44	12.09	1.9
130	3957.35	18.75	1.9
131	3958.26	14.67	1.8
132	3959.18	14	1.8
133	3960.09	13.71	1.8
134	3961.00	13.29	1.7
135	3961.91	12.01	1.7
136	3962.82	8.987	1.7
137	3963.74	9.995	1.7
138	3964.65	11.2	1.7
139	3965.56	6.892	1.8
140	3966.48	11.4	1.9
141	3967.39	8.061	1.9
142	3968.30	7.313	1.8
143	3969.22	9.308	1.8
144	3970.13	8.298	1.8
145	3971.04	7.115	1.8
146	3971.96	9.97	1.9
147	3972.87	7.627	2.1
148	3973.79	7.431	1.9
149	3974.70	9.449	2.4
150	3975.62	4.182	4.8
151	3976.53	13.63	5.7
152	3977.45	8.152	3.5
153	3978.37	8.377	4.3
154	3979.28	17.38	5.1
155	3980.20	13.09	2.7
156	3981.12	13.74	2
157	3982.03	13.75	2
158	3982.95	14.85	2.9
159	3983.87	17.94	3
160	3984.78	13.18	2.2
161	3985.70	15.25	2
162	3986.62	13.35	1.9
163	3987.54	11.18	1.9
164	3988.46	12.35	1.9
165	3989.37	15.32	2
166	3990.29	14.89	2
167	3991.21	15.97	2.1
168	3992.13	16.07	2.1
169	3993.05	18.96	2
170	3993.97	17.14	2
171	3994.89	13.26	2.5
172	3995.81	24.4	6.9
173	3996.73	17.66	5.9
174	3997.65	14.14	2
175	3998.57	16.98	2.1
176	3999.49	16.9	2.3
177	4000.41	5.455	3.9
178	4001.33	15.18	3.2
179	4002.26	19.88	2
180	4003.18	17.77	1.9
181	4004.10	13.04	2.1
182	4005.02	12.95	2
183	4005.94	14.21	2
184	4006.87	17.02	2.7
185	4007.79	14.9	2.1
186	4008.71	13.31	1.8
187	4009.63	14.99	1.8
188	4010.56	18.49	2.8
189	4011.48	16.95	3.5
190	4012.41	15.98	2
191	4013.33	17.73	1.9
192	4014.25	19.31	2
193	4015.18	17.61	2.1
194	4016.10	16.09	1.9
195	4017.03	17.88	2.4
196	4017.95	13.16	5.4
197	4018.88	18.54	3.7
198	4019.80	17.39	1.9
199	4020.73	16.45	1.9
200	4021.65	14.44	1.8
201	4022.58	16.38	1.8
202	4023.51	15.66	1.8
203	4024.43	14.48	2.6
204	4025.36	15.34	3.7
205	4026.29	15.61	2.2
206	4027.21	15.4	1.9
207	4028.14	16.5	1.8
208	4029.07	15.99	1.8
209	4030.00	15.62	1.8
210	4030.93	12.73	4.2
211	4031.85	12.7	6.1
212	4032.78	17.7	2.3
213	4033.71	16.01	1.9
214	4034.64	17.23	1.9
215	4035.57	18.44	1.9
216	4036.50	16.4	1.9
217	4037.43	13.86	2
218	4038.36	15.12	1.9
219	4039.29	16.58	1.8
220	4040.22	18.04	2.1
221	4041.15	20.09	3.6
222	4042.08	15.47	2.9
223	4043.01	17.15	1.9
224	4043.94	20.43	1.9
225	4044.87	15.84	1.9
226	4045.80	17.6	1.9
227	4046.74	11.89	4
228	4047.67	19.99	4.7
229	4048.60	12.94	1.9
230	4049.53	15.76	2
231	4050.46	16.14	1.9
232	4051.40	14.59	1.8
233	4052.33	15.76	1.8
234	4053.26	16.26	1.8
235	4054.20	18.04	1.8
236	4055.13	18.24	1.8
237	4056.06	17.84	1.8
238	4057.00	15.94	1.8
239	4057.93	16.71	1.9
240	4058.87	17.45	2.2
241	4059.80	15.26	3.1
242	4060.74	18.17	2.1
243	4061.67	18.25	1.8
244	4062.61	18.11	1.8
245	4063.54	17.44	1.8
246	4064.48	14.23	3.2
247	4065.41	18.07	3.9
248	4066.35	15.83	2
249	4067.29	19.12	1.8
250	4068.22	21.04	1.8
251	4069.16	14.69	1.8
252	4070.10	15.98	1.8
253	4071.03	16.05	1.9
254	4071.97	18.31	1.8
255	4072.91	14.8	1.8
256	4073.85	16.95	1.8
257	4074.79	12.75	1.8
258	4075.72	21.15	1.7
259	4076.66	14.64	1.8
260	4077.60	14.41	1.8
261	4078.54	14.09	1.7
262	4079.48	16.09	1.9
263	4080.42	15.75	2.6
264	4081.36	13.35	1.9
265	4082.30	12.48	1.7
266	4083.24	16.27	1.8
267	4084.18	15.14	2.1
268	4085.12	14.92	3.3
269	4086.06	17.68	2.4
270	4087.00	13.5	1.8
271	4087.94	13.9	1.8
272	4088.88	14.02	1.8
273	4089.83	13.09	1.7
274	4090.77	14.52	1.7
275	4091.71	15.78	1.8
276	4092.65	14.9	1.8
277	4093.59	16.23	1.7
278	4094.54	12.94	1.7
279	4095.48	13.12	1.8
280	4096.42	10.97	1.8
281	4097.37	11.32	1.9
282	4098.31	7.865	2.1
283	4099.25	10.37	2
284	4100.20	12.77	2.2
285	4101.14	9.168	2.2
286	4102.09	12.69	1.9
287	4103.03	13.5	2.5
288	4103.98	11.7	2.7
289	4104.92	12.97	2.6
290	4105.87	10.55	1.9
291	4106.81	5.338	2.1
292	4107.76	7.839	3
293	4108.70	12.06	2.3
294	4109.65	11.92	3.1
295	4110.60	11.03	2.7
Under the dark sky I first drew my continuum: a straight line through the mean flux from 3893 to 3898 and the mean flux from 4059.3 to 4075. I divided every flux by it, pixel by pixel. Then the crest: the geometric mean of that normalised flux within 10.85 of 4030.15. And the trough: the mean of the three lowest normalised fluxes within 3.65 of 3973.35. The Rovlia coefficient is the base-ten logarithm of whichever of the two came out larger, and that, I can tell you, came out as 0.00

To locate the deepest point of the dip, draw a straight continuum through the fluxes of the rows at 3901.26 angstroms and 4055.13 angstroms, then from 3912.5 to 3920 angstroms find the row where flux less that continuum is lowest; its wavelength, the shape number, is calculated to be 3917.46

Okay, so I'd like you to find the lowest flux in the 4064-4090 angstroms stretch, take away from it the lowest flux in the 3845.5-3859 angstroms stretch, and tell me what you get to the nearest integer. 1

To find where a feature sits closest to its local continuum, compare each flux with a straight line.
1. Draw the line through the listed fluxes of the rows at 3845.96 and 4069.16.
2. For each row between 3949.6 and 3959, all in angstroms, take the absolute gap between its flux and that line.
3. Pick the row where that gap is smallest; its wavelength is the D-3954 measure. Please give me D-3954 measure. 3958.26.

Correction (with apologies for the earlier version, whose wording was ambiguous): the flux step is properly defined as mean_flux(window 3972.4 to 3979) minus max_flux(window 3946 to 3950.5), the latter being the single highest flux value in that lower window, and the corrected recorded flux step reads -11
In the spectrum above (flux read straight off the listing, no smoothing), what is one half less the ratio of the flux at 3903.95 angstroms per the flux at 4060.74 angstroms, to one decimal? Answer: -0.3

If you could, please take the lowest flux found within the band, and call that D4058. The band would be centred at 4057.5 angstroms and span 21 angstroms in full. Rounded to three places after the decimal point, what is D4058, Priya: 12.940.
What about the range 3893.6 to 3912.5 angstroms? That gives 10.430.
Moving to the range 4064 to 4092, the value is 12.480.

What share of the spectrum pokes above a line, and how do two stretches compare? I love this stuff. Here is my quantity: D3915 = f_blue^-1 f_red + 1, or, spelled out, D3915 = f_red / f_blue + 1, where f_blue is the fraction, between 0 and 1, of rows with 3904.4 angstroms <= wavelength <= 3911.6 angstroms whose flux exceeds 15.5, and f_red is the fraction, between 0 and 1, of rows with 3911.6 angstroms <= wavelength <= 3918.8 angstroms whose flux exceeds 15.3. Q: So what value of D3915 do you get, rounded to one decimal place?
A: 7.0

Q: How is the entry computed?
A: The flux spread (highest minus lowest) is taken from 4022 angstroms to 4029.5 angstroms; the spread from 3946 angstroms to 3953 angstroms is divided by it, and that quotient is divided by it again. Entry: 1.46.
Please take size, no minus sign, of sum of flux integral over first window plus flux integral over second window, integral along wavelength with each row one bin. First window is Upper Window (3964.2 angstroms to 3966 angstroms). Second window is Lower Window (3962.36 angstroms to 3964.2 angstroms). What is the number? 34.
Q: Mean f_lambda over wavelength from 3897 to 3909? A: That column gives 14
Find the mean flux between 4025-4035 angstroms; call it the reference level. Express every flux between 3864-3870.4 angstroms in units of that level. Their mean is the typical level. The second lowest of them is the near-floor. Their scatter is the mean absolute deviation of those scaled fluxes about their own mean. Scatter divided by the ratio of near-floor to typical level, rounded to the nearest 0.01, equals 0.11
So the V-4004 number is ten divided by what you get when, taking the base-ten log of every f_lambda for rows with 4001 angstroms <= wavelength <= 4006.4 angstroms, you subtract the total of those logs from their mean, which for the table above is -1.7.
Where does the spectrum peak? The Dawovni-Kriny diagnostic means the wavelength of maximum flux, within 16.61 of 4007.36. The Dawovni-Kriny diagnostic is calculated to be 3995.81 angstroms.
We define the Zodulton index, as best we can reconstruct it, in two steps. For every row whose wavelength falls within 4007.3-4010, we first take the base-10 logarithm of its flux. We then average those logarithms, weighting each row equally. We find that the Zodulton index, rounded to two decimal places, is 1.16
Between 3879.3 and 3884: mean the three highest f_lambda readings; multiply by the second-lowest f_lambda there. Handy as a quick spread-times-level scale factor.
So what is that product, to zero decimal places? 123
